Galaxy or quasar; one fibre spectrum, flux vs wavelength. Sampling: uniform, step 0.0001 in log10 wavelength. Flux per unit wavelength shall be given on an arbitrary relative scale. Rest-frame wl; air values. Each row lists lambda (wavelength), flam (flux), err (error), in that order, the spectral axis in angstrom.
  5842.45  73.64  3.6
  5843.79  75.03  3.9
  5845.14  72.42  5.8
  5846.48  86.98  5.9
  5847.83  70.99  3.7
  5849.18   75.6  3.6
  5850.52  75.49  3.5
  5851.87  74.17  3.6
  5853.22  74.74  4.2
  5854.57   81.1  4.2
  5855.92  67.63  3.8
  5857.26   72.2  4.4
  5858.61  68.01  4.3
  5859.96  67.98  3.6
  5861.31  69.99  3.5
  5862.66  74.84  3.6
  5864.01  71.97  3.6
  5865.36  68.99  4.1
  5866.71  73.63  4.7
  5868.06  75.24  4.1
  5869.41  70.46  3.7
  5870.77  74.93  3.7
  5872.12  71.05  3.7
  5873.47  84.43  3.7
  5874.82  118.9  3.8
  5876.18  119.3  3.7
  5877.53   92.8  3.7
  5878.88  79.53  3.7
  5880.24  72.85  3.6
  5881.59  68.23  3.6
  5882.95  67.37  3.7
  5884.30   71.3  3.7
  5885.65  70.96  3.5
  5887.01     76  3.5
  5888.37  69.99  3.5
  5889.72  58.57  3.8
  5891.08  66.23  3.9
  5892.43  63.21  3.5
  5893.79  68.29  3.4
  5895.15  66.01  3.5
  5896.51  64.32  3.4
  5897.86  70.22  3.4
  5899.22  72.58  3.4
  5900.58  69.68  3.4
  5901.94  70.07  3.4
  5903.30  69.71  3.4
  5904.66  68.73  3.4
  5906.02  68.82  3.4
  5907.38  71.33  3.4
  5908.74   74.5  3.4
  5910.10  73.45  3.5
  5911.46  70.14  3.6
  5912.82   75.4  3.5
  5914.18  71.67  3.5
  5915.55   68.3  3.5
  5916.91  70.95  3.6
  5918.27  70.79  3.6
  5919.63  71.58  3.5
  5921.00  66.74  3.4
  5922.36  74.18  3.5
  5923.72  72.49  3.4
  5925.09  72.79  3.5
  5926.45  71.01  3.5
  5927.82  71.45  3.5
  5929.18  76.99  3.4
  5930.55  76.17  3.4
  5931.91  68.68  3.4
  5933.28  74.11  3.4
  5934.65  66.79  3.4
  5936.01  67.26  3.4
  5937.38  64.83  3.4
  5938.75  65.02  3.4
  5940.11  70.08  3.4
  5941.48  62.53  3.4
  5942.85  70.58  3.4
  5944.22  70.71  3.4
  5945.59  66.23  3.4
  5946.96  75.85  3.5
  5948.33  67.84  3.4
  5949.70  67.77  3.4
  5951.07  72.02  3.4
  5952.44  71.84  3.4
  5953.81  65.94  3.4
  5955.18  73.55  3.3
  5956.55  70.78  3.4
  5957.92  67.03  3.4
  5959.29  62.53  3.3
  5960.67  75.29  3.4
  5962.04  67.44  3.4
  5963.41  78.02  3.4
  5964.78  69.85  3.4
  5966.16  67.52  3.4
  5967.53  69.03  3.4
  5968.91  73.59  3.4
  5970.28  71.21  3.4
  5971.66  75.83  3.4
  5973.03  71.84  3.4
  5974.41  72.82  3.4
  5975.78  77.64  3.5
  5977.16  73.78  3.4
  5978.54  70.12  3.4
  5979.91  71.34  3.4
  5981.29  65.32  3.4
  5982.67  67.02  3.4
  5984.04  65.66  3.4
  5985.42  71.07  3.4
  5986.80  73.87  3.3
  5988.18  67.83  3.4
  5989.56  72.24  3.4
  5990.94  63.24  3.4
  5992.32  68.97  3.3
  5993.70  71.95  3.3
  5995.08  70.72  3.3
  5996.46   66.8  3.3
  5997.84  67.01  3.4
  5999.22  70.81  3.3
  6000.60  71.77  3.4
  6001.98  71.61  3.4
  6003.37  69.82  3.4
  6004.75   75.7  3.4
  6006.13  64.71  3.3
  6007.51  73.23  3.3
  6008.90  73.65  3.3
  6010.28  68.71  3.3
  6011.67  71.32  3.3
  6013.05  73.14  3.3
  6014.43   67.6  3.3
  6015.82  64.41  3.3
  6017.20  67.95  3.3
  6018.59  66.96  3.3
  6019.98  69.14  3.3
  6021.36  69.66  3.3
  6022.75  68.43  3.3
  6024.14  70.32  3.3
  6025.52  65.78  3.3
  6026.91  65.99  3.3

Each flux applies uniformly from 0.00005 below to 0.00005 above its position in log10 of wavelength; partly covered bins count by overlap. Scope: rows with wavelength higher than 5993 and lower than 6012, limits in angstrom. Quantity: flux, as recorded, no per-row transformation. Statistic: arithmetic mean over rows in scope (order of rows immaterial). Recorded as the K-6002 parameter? 71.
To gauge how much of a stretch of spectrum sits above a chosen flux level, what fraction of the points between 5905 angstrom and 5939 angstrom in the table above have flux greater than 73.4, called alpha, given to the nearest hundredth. 0.28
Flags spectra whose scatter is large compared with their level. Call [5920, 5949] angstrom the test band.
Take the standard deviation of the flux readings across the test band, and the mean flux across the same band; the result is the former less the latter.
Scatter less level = -66.1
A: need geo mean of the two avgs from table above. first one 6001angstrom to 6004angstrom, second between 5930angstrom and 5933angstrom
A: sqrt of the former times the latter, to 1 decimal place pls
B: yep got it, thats 71.6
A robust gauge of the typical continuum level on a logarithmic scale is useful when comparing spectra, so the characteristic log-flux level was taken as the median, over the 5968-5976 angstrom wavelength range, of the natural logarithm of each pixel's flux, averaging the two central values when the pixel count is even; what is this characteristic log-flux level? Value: 4.29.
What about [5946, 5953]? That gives 4.27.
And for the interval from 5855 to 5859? 4.22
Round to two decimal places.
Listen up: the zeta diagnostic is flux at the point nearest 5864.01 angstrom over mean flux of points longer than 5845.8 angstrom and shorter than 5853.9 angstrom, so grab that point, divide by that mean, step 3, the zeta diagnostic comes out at 0.94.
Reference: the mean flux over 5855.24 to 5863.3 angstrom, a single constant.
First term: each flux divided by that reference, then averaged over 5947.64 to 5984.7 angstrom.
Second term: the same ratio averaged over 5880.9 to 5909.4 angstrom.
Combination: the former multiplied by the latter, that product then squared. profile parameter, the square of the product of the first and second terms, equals 0.97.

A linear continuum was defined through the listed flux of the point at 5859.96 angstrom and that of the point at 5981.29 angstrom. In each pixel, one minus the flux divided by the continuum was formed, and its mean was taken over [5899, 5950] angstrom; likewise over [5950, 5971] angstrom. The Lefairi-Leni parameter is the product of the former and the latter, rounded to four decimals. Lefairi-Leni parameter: 0.0041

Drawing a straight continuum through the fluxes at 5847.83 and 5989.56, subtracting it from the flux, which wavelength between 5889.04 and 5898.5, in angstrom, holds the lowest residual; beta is 5889.72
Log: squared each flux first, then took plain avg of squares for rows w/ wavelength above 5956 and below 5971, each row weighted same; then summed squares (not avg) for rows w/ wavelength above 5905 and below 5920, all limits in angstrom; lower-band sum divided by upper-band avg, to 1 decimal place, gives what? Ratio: 11.4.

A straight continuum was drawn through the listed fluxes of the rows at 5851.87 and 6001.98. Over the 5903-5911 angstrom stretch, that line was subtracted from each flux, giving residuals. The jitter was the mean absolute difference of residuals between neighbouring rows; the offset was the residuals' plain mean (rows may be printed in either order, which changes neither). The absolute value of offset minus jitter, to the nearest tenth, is 3.7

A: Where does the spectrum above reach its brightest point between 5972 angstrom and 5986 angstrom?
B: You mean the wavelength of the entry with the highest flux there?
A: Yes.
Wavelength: 5975.78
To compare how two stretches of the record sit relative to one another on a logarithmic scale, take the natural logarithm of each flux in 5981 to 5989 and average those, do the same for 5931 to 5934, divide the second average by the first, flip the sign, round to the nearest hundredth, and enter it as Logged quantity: -1.01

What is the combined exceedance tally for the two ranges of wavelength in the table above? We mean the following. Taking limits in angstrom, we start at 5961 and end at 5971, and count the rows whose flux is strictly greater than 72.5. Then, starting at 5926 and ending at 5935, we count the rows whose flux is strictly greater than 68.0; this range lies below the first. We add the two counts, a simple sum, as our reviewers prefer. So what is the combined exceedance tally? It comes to 8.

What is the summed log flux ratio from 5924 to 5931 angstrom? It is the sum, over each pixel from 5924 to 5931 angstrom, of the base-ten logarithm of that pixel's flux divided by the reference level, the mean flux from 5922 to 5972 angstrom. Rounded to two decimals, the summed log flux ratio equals 0.10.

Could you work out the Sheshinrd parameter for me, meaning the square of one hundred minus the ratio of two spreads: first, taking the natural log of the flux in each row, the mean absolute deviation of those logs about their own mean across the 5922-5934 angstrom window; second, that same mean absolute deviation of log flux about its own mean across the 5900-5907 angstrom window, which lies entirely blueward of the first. 9254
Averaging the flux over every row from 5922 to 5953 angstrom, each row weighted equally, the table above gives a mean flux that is 70.3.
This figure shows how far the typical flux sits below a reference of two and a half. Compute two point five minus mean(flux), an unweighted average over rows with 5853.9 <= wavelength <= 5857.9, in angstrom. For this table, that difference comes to -71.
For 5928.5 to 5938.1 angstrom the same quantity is -68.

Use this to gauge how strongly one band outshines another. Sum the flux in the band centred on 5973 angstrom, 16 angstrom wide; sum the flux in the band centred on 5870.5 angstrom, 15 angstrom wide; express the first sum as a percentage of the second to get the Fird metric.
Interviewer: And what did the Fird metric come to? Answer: 86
